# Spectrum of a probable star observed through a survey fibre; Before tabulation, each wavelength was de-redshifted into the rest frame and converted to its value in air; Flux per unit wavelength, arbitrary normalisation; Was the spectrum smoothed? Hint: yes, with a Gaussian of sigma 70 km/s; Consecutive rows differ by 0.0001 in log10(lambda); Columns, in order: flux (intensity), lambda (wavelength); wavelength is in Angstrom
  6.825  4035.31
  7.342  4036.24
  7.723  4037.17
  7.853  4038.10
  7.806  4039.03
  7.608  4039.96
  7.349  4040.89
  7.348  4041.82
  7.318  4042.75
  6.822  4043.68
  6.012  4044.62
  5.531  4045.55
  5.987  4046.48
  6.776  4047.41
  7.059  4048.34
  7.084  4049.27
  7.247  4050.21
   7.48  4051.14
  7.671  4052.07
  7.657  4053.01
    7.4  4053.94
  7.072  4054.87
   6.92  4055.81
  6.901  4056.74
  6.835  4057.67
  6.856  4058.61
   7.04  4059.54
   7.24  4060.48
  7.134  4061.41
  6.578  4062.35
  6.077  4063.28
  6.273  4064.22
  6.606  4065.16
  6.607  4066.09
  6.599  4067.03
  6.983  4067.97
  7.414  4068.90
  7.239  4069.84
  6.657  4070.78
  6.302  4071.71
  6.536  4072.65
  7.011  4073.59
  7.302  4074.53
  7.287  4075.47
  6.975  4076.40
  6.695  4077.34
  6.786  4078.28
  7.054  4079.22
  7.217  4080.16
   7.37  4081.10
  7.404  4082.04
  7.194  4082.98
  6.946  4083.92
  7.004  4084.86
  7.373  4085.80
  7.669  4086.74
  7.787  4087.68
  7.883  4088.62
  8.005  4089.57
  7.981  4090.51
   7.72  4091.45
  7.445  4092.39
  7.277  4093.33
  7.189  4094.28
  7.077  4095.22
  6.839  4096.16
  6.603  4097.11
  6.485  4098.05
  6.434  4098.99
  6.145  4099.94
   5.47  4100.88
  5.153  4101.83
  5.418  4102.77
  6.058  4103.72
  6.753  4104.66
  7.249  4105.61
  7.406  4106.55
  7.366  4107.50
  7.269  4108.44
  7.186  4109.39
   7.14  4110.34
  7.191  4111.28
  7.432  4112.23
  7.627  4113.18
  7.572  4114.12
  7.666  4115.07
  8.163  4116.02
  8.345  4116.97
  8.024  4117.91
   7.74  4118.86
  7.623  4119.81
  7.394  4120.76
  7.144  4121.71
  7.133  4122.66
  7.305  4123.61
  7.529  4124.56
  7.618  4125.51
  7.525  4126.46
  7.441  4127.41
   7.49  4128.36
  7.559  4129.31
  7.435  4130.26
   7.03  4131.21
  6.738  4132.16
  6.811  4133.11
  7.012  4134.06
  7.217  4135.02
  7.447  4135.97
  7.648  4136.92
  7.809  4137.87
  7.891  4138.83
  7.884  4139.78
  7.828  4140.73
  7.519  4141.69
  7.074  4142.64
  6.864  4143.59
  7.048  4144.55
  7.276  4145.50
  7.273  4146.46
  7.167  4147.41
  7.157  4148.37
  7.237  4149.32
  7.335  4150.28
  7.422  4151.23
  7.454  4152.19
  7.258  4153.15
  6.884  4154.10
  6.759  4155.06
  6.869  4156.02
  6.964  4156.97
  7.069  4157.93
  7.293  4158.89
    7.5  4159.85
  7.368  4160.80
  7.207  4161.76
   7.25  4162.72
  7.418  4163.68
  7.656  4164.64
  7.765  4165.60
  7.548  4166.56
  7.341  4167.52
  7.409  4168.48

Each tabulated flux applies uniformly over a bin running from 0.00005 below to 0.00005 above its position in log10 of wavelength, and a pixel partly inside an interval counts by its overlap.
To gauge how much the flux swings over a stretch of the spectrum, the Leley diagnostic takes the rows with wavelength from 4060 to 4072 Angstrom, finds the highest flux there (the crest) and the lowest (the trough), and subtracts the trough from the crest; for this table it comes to 1.3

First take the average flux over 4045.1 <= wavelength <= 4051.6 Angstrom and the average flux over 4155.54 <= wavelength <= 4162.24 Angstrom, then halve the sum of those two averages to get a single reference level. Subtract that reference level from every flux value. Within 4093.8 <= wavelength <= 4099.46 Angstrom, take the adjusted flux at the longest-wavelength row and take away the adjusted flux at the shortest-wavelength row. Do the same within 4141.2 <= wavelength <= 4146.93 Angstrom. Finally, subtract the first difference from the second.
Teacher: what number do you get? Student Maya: 0.5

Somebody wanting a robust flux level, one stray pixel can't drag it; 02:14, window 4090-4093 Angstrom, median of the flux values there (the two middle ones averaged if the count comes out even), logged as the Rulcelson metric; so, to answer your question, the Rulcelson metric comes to 7.72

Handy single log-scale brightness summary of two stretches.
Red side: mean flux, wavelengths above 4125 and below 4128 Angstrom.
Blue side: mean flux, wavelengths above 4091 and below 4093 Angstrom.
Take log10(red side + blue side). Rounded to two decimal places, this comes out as 1.18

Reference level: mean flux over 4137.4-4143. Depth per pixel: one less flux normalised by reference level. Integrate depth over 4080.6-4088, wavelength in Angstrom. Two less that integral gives 1.7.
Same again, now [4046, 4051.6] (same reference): 1.5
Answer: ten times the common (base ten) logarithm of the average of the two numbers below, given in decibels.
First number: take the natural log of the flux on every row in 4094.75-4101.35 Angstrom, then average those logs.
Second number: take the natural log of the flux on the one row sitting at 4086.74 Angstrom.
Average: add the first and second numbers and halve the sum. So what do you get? 2.90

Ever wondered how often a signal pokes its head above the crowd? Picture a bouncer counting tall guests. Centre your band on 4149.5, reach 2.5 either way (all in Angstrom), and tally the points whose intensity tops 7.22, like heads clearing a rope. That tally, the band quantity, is 3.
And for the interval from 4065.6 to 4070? 2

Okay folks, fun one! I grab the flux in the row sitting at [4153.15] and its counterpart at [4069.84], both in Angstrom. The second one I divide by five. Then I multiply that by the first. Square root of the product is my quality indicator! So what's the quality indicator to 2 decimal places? 3.24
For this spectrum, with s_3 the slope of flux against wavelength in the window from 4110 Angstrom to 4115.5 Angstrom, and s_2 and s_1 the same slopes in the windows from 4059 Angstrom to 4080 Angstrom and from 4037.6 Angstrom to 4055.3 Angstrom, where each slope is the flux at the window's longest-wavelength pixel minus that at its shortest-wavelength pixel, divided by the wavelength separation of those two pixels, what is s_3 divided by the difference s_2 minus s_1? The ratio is 2.4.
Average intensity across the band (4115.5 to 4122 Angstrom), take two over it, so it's 0.257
